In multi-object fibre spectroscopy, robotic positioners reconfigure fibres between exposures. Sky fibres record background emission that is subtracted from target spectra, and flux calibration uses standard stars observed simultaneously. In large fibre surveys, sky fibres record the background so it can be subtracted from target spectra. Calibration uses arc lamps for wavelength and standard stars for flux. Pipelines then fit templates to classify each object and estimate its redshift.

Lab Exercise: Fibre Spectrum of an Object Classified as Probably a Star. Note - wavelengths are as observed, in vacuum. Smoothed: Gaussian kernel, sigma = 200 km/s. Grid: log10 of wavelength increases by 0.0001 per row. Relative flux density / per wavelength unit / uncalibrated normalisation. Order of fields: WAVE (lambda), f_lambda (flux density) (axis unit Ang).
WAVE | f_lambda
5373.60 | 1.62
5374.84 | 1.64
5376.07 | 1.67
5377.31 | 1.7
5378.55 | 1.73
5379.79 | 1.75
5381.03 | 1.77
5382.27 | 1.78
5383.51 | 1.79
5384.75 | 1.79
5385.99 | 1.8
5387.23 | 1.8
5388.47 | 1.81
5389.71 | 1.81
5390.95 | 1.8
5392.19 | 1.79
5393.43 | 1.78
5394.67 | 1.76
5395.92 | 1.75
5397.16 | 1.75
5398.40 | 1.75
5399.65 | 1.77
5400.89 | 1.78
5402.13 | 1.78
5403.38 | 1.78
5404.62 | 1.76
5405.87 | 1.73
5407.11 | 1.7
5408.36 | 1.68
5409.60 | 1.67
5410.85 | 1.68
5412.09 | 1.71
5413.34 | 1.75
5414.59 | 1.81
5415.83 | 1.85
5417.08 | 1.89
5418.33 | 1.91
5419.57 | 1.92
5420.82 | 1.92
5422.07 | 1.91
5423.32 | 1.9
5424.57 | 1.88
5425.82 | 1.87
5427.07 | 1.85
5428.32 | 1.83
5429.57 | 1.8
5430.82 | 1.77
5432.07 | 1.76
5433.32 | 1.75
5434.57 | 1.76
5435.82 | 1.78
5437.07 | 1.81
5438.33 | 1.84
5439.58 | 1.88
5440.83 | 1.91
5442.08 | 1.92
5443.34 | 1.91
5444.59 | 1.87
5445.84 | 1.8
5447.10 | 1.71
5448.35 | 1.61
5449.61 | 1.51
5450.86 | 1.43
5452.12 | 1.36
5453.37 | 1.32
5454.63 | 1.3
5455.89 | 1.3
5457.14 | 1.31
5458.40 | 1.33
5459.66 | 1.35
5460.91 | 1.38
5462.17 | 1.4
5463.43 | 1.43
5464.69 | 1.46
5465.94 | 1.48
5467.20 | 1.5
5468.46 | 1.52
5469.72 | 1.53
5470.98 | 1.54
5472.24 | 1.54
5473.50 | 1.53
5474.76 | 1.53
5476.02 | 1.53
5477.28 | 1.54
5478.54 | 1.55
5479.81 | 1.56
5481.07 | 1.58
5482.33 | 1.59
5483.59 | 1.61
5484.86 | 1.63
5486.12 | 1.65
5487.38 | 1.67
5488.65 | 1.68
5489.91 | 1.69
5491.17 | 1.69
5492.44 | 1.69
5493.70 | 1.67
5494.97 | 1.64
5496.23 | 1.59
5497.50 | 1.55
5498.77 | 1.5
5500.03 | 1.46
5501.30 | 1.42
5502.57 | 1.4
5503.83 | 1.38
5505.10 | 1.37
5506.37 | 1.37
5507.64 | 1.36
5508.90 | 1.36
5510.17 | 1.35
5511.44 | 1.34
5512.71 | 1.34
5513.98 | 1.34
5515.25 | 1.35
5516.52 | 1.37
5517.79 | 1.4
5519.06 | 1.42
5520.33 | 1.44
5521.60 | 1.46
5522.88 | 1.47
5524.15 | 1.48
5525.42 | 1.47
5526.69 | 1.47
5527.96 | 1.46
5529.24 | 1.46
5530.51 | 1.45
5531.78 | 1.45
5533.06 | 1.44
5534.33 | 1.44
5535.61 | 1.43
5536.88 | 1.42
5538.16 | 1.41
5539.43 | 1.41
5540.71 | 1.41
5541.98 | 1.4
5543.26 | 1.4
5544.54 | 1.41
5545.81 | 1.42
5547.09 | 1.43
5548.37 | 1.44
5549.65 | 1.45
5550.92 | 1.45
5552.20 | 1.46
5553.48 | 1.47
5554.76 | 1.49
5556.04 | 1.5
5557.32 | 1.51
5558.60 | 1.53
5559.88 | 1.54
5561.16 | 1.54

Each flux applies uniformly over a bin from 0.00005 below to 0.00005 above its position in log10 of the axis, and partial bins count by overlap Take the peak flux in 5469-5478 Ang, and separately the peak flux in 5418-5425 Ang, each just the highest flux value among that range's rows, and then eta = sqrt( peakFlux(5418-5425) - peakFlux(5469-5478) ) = 0.62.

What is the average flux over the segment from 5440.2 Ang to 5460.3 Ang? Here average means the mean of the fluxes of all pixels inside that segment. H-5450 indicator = 1.56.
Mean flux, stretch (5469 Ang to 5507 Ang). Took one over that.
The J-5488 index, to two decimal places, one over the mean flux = 0.64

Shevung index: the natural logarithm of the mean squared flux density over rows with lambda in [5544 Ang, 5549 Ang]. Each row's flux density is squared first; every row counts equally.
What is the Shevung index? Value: 0.71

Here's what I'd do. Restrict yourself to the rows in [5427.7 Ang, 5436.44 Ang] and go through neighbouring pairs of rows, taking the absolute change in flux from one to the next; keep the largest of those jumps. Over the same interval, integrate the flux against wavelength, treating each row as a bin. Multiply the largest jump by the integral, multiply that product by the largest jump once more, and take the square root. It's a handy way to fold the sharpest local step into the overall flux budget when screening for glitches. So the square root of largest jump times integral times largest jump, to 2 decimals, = 0.12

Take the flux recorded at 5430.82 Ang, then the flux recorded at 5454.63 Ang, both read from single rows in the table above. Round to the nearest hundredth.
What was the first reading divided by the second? 1.36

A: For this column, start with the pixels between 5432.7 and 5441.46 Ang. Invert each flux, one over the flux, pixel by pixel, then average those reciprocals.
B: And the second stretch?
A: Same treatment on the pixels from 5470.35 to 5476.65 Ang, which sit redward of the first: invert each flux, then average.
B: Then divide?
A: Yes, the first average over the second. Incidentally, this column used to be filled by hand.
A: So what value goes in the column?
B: 0.84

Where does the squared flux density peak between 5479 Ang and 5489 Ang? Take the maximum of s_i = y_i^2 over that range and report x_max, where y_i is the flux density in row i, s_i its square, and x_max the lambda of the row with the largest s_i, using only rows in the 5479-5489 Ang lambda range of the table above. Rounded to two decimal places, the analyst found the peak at 5488.65 Ang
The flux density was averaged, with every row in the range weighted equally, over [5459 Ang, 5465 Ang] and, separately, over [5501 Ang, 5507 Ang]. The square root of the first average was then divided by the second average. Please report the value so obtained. 0.854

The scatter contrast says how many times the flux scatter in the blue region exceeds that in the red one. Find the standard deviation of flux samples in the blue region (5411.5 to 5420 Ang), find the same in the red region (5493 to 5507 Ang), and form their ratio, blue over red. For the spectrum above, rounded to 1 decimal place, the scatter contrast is 0.7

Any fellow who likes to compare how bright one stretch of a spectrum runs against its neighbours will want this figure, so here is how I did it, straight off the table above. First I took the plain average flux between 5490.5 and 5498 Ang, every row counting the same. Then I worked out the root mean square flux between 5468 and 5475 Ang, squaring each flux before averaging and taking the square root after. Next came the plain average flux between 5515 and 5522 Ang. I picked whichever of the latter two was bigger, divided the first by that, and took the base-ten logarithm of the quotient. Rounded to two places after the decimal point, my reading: 0.03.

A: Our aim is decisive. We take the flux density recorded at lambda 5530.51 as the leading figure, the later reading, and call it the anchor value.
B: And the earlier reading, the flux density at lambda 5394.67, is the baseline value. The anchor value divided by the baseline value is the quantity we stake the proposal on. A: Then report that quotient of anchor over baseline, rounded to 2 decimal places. 0.82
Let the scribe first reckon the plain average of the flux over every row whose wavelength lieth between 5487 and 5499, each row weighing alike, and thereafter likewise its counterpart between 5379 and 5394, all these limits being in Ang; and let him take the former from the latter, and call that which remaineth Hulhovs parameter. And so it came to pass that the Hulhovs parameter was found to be 0.15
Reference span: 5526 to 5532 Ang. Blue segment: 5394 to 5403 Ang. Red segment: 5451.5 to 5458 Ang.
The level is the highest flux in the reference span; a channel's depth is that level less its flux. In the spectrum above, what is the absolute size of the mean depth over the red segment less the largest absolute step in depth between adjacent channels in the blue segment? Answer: 0.1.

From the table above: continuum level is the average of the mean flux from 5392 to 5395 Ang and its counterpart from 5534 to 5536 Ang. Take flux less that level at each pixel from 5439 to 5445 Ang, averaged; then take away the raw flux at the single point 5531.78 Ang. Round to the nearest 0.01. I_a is -1.16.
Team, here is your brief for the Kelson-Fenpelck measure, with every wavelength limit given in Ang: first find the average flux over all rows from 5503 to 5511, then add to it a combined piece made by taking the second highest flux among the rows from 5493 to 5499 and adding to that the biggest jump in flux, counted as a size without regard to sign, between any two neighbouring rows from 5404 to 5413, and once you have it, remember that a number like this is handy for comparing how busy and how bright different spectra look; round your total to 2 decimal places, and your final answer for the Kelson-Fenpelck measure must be 3.04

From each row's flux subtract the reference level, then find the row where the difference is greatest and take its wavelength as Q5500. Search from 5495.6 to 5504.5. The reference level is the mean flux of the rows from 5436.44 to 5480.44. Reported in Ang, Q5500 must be 5496.23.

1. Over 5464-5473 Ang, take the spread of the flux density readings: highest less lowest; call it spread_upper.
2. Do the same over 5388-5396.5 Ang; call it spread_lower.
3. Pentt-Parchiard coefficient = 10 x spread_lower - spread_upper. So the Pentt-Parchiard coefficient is 0.5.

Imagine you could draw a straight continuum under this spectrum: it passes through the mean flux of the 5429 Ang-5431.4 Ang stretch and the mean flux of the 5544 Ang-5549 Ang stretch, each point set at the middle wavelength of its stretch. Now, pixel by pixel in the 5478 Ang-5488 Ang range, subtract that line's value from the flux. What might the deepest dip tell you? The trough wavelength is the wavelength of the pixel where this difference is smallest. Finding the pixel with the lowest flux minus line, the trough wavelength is 5478.54 Ang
